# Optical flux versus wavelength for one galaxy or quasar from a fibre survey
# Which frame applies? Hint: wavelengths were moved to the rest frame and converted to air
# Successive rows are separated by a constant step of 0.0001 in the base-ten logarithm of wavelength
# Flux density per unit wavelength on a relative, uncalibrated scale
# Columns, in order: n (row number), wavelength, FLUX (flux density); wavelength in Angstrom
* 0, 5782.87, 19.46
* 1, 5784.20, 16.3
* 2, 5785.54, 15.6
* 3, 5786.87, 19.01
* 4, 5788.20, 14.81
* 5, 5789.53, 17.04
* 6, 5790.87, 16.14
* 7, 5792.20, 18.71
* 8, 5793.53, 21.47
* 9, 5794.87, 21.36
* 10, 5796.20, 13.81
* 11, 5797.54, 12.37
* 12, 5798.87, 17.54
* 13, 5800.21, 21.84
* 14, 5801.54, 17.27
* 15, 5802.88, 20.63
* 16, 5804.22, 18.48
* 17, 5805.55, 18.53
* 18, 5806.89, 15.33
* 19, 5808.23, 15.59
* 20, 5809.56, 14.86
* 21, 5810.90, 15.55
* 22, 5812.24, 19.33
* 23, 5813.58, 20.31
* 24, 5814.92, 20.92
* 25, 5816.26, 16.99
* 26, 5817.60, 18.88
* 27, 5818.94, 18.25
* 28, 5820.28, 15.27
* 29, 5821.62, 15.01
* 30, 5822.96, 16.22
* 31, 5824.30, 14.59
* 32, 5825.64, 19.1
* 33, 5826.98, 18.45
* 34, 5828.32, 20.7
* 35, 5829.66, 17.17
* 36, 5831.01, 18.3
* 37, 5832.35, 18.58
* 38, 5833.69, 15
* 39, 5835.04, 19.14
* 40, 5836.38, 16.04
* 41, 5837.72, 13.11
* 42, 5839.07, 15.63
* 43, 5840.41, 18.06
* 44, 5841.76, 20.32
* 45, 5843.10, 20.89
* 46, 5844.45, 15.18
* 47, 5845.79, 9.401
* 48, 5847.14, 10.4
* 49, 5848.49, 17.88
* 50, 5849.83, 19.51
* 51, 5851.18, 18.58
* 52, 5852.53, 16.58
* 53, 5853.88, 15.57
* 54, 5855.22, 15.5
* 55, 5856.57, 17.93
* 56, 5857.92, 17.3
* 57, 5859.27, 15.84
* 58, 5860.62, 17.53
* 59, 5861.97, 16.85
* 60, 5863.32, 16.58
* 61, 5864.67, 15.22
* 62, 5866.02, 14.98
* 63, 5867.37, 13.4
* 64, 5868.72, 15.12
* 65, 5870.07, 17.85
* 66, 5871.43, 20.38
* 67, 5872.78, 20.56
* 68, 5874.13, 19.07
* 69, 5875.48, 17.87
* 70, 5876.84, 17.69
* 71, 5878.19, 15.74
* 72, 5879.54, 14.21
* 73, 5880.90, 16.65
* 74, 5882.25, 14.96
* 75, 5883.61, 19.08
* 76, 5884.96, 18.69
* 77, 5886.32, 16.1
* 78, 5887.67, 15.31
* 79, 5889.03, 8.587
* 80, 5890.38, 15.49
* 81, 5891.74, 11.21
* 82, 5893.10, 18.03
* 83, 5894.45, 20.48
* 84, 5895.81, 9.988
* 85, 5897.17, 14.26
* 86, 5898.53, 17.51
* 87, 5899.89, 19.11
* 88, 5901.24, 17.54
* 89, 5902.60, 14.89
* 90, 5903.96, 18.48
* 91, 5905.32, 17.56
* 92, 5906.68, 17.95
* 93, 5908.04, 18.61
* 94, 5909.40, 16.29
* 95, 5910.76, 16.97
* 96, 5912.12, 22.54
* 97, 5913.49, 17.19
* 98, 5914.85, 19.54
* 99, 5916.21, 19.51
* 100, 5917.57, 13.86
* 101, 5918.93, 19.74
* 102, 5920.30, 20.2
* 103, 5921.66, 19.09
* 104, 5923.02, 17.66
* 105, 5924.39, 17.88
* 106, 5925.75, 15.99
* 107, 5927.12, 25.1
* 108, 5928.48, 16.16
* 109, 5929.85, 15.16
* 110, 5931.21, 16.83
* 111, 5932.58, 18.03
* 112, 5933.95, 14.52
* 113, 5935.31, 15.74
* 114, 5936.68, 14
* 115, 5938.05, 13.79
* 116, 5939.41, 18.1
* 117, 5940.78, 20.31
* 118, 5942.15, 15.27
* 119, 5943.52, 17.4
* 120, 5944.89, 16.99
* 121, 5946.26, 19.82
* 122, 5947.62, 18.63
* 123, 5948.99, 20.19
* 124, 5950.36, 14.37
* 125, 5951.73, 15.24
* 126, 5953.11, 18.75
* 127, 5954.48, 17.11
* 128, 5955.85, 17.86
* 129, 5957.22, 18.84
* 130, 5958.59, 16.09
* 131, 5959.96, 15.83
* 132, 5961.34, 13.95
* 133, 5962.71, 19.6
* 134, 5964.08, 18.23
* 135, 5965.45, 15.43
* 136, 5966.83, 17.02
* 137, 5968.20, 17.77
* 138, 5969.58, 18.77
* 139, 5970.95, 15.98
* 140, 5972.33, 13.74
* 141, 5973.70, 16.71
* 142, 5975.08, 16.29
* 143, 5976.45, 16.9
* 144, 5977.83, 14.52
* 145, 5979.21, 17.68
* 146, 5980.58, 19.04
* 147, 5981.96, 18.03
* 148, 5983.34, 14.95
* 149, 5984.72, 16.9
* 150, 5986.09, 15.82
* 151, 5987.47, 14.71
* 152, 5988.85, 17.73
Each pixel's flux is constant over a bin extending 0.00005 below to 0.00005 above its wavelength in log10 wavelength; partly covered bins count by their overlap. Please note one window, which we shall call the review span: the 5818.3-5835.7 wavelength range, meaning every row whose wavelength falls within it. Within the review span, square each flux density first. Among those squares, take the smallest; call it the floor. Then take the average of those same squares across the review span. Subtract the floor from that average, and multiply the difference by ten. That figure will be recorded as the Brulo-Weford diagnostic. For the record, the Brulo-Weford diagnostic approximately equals 923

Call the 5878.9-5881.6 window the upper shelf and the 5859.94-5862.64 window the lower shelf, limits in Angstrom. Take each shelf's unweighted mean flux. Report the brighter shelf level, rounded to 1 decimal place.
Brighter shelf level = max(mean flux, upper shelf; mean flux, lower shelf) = 17.2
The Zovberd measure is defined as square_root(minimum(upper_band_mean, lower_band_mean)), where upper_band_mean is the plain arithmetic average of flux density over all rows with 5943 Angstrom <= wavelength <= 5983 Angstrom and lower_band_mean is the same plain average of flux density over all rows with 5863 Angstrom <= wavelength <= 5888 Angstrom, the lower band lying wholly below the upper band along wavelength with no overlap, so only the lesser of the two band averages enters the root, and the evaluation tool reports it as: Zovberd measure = 4.10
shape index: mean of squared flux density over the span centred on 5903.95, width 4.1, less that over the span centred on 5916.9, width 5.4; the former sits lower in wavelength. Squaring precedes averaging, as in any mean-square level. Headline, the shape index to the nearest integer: -46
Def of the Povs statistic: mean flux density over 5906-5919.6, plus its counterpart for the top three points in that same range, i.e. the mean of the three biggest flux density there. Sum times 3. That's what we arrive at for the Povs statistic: 116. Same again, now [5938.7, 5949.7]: 115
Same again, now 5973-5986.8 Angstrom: 105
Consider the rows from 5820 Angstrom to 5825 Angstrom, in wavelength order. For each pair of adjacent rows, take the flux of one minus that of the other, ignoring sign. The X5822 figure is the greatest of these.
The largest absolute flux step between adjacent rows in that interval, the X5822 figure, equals 1.6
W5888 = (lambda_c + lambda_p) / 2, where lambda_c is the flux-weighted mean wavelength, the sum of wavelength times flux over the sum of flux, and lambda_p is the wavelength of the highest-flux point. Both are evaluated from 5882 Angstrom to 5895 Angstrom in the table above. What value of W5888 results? 5891.4 Angstrom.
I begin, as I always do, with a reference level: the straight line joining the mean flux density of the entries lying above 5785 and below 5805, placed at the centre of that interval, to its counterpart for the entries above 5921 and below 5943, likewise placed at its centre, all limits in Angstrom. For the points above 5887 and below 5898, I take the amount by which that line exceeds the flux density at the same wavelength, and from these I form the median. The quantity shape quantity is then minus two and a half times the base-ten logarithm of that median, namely -1.0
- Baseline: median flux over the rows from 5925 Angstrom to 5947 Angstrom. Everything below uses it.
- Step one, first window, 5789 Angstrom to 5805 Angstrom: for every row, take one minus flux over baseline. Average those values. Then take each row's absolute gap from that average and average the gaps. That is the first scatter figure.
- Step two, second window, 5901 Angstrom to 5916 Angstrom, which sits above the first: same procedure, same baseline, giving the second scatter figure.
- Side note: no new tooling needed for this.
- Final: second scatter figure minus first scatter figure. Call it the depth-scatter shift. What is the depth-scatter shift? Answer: -0.062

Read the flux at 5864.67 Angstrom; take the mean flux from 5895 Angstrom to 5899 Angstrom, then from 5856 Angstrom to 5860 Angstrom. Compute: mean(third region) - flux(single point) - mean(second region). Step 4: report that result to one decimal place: -12.1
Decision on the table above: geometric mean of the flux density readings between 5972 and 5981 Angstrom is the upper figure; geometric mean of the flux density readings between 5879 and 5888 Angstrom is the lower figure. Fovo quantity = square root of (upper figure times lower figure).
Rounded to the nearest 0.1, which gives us 16.3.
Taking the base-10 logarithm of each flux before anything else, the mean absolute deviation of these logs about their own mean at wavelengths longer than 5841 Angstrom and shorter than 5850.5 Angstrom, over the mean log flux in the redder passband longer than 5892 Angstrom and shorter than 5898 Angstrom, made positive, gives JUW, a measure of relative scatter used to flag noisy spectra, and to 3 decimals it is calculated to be 0.098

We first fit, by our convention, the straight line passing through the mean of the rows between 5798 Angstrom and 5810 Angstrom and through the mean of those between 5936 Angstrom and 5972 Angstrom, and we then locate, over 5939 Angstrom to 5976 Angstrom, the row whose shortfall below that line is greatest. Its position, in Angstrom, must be 5972.33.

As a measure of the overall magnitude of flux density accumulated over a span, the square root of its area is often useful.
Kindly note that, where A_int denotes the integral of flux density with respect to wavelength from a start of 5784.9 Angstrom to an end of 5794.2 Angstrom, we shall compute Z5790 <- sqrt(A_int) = 12.8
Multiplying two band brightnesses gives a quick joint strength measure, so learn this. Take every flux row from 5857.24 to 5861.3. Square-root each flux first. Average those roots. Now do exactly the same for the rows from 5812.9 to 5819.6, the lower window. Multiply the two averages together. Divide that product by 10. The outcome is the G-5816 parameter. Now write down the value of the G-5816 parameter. 1.79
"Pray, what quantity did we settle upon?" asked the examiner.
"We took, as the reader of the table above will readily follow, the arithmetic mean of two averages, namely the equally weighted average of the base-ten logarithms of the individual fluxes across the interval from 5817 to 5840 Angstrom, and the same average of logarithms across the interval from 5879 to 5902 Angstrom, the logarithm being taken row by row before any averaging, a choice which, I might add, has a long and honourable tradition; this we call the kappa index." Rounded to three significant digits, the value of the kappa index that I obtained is 1.21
